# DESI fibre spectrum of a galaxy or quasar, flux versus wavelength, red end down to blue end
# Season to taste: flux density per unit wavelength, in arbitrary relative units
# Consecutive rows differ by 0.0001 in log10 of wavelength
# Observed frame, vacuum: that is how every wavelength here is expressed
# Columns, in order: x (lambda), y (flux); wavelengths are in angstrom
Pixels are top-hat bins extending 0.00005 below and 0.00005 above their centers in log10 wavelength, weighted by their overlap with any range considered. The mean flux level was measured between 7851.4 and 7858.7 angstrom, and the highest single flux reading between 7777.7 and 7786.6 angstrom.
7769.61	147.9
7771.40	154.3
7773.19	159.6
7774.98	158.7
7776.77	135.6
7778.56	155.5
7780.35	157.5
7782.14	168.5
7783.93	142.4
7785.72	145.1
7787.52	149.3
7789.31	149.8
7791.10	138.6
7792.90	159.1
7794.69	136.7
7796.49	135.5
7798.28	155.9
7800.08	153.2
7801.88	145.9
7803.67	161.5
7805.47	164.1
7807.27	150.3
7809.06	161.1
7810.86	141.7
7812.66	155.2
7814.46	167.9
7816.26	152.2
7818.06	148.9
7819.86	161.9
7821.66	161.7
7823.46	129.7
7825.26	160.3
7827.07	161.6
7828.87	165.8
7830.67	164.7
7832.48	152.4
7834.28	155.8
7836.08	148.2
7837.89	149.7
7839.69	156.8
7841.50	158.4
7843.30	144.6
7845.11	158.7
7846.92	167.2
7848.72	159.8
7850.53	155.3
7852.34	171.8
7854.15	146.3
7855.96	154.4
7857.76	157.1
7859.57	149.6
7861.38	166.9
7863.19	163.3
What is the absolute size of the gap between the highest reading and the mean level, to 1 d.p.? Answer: 11.1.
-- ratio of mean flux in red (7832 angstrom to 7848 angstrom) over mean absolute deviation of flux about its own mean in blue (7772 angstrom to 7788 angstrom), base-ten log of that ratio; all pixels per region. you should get 1.269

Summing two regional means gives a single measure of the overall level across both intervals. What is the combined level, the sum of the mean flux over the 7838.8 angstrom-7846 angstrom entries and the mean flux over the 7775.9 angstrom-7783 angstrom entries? 309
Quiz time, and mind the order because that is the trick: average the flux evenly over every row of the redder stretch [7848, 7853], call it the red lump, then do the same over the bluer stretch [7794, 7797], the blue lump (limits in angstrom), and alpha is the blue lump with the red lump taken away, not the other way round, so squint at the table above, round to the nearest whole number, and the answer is -26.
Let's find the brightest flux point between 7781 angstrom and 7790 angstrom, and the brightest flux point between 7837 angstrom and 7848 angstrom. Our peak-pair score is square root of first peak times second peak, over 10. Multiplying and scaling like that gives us 16.78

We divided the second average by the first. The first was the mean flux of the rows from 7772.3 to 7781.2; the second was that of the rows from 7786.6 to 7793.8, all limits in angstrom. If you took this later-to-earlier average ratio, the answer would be 0.97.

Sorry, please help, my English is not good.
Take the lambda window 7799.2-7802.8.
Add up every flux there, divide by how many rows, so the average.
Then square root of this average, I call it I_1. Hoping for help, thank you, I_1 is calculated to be 12.2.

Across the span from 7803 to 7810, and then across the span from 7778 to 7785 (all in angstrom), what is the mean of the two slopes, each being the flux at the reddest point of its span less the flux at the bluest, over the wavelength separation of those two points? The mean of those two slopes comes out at -1.3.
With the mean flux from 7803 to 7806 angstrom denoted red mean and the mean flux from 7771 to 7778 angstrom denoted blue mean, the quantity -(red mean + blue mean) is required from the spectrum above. -315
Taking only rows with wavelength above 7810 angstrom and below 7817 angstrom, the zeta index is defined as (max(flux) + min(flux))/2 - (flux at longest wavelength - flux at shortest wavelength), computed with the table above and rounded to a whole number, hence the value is 144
